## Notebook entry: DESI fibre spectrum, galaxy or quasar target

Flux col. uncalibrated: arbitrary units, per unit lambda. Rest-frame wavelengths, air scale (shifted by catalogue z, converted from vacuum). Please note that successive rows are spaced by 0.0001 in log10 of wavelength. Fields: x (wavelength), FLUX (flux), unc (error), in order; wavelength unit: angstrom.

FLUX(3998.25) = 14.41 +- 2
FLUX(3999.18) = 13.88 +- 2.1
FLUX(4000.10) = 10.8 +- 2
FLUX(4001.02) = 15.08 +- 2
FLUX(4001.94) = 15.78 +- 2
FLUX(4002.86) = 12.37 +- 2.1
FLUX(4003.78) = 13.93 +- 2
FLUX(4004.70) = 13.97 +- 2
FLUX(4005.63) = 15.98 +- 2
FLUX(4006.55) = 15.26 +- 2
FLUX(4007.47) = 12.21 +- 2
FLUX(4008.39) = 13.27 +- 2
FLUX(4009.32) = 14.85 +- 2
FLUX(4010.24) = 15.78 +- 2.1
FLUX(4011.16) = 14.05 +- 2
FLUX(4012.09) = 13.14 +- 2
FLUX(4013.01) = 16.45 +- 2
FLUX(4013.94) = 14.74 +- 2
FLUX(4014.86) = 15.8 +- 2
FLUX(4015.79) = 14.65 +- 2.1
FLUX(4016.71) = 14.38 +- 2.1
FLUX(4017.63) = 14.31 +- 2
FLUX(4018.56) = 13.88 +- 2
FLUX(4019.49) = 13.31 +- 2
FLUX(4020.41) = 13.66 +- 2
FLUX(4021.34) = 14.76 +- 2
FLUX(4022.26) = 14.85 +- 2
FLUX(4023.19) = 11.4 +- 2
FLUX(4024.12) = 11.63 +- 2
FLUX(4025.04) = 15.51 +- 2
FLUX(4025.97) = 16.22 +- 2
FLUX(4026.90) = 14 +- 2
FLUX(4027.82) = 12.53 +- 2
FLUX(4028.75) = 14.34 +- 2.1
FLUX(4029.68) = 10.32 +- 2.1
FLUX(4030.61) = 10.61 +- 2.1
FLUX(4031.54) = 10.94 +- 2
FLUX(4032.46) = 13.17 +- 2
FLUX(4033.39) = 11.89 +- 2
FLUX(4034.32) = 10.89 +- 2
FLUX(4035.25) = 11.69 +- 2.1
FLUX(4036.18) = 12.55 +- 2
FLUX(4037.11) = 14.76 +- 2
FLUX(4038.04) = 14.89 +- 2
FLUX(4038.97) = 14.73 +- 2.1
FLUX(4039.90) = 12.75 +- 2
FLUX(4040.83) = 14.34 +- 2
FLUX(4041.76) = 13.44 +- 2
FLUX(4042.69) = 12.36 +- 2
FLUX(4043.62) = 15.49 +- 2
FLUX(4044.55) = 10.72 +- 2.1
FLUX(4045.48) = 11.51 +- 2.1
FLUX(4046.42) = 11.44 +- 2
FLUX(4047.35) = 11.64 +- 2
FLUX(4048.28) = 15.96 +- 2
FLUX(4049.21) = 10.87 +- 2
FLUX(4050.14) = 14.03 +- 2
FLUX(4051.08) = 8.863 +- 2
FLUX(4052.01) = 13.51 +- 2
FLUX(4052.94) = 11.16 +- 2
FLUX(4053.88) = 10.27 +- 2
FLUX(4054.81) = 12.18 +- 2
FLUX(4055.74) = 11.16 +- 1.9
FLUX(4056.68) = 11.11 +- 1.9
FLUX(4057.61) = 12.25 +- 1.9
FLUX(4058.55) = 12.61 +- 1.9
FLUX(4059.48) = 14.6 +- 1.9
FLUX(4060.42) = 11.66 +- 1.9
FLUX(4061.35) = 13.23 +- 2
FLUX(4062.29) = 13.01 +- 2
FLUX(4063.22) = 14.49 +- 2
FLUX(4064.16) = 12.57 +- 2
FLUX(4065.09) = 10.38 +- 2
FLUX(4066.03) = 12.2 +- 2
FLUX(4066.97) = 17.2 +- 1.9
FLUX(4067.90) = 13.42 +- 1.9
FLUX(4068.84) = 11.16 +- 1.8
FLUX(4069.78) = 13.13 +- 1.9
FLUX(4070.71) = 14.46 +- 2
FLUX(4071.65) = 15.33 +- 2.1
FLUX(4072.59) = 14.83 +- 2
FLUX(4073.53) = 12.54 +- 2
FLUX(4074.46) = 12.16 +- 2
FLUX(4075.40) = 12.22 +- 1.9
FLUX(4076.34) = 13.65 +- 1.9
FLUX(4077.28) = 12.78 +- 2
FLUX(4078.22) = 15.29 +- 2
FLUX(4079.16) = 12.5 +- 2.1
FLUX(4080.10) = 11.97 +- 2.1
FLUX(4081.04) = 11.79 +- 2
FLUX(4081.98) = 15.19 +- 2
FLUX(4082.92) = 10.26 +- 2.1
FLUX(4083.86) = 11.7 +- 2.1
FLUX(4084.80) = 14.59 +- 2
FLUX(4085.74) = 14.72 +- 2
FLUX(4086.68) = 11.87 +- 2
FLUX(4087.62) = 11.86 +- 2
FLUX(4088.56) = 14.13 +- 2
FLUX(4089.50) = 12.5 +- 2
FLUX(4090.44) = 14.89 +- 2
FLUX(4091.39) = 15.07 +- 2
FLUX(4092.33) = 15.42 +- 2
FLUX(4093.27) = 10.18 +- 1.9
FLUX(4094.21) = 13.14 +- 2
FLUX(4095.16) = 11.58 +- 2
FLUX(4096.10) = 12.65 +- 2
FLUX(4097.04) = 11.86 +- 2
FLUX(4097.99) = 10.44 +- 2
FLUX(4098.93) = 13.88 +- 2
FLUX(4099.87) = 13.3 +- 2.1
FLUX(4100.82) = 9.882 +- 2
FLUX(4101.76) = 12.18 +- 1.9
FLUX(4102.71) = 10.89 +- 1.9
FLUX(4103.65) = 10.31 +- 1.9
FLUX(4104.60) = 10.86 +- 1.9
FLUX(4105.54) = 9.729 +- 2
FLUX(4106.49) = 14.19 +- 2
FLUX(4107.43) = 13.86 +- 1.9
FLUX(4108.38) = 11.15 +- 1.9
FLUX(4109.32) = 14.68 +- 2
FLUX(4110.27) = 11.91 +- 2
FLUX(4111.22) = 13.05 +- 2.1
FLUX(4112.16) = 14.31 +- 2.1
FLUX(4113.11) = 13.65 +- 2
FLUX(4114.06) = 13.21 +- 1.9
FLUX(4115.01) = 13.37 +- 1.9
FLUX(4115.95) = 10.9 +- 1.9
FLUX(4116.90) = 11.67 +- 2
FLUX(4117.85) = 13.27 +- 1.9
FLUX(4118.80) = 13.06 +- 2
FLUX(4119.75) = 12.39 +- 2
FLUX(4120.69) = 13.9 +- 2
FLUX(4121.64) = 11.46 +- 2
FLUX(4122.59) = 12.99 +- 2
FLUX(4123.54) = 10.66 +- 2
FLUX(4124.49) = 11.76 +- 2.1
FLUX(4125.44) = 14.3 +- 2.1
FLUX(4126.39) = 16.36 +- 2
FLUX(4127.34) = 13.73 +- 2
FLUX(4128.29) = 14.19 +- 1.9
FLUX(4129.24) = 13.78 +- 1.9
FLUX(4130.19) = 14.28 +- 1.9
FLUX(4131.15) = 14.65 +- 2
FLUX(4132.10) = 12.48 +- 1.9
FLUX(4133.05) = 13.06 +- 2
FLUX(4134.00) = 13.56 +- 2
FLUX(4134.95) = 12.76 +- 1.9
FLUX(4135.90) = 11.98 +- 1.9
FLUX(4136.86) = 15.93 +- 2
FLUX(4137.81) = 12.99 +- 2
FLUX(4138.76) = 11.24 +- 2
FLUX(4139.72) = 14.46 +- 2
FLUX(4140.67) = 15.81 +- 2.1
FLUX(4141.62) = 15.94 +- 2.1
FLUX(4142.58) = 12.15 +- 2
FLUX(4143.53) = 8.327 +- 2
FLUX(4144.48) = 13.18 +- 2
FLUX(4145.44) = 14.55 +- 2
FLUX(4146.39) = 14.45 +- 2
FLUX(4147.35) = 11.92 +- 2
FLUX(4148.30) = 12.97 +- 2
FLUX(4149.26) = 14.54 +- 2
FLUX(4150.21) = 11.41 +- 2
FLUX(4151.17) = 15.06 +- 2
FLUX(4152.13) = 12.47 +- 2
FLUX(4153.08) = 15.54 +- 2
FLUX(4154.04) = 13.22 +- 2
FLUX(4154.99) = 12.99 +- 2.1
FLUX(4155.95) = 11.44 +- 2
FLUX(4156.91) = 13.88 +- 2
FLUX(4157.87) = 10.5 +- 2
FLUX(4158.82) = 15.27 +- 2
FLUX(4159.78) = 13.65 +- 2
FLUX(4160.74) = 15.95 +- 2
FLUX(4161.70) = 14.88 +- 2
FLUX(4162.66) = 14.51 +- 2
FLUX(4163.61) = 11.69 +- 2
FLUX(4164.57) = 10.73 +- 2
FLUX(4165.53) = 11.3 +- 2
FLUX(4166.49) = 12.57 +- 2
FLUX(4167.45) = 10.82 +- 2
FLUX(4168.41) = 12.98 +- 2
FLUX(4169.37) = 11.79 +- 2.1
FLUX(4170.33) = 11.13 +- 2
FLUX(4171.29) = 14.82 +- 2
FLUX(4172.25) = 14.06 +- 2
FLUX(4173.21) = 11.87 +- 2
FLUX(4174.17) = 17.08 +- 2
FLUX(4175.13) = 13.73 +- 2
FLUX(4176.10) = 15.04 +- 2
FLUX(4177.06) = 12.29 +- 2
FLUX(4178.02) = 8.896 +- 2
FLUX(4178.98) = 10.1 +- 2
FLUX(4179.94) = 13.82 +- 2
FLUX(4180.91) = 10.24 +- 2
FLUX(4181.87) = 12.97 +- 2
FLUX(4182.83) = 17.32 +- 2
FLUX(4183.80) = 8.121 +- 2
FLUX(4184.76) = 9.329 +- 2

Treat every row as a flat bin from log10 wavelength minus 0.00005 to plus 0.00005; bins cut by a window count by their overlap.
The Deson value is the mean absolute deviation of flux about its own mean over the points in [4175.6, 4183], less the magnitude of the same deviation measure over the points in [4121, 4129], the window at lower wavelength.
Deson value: 0.7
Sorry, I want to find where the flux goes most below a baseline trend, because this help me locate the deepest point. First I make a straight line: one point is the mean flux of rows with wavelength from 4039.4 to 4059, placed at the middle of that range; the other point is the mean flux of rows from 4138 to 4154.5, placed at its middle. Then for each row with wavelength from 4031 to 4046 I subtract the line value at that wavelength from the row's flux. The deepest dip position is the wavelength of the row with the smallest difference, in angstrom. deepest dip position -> 4044.55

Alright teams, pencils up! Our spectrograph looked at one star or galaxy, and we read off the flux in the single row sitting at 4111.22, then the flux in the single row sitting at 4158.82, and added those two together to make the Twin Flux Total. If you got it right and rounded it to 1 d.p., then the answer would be 28.3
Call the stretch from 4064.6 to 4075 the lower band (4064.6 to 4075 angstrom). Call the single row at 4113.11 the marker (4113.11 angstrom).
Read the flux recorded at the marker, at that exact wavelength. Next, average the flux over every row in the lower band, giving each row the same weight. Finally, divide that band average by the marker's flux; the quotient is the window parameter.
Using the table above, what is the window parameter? 0.98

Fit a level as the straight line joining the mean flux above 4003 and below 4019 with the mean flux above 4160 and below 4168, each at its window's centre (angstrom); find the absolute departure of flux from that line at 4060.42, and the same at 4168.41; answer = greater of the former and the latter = 2.3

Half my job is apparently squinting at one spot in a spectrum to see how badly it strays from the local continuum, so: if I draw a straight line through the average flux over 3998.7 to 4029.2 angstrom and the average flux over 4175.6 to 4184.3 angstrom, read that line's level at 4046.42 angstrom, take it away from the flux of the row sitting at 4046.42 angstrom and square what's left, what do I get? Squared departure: 5.3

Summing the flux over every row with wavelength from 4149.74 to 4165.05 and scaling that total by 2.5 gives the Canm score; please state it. 533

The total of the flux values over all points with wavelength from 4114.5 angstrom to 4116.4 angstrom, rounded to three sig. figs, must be 24.3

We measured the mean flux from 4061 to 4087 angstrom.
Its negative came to -13.17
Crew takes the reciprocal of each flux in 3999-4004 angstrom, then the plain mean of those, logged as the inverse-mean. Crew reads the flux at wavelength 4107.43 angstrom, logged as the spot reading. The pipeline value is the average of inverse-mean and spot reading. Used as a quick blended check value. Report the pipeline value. 7.0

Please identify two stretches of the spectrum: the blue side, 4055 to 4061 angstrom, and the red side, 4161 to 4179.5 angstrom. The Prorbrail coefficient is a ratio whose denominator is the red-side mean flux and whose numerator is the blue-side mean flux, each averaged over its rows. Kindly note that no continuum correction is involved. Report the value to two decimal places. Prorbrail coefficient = 0.97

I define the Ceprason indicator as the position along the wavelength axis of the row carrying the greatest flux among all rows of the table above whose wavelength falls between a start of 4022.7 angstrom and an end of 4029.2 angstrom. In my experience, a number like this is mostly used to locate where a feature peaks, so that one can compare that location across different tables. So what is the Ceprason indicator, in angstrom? 4025.97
